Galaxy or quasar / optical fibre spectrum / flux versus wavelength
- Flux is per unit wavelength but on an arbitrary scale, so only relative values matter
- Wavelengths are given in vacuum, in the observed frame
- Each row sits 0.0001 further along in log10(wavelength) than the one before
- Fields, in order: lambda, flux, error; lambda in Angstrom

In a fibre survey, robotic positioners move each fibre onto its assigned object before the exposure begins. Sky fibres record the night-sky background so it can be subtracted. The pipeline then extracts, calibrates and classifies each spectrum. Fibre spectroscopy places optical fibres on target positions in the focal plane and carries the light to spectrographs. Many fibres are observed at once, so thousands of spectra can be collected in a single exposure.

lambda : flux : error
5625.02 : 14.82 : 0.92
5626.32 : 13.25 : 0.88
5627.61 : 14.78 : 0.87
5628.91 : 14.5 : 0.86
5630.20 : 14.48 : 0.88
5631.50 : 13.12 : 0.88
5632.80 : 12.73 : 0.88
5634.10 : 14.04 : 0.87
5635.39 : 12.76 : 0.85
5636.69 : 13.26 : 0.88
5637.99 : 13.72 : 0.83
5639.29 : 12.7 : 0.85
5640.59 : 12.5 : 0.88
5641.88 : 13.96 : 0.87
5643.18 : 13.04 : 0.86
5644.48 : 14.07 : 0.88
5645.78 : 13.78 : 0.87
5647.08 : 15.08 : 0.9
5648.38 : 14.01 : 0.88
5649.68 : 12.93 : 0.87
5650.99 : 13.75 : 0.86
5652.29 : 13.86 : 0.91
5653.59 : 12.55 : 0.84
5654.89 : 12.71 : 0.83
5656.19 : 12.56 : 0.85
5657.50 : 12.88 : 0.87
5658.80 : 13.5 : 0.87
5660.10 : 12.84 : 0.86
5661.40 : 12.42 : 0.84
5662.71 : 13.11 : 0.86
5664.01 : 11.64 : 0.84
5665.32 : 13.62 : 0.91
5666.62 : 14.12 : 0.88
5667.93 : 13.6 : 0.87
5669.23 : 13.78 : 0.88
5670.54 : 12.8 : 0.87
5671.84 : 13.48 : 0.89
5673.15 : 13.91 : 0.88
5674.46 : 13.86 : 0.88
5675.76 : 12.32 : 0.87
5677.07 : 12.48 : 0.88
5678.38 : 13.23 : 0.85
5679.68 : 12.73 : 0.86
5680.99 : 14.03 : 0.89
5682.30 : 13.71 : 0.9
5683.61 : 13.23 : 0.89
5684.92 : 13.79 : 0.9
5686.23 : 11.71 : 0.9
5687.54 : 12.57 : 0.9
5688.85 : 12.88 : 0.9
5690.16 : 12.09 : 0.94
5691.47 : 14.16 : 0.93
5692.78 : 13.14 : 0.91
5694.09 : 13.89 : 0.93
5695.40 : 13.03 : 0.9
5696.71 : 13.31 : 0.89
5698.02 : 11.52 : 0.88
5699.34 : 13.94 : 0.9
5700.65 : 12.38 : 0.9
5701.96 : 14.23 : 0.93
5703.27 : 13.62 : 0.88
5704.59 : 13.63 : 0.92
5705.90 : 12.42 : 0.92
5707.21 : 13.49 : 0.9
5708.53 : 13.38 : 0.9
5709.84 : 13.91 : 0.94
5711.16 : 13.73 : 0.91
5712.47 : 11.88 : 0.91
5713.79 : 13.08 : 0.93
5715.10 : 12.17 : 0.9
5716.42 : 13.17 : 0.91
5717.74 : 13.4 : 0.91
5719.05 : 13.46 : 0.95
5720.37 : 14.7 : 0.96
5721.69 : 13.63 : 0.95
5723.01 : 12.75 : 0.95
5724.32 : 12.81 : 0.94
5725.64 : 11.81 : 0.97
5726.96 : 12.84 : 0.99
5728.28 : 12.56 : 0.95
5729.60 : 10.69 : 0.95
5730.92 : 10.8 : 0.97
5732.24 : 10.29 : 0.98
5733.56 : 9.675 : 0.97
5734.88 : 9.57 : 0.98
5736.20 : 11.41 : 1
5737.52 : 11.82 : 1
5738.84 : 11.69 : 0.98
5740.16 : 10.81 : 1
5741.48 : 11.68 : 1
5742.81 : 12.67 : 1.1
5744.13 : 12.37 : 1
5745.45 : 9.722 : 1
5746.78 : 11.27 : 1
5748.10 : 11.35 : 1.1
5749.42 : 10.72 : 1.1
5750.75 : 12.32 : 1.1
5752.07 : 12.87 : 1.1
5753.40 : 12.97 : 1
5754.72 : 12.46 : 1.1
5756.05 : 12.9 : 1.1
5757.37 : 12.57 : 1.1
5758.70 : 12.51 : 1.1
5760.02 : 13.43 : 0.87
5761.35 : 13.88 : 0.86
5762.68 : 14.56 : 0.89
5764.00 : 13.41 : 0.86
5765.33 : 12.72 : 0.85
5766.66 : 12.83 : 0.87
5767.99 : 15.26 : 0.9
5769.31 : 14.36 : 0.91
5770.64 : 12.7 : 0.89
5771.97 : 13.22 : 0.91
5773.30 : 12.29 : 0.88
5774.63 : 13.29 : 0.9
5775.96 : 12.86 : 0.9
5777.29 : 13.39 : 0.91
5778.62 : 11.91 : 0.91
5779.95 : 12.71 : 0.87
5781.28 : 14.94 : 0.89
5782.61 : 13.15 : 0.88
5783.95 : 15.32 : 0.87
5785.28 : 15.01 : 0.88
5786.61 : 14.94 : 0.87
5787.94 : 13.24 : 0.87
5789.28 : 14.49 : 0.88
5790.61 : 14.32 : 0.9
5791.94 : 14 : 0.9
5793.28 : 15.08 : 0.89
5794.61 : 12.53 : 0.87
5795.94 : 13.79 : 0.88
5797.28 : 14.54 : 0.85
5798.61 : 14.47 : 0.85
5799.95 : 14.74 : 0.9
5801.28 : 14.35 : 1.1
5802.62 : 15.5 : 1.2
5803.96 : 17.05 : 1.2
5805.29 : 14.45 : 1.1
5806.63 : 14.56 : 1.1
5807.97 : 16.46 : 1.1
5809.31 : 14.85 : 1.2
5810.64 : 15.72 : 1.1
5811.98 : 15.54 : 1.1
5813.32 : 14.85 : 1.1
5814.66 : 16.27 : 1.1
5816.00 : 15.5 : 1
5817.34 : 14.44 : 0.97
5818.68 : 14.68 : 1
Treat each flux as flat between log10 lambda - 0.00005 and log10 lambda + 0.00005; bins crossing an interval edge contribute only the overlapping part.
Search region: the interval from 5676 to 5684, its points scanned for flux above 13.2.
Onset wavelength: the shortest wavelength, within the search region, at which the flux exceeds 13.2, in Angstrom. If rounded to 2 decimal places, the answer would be 5678.38 Angstrom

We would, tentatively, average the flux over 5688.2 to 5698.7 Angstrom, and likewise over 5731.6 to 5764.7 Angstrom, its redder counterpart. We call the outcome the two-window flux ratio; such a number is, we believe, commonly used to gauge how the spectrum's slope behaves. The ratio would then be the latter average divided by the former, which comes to 0.92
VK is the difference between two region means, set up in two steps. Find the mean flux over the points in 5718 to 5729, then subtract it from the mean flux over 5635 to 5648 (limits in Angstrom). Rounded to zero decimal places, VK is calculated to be 0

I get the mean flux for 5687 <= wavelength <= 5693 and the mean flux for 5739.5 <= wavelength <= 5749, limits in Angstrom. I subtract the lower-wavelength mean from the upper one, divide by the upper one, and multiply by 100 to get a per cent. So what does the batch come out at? -14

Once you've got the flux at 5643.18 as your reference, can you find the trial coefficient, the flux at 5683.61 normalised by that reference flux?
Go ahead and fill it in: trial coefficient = 1.01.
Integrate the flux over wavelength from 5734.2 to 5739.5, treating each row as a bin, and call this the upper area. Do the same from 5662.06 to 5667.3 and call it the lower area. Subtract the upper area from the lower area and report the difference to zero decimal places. 10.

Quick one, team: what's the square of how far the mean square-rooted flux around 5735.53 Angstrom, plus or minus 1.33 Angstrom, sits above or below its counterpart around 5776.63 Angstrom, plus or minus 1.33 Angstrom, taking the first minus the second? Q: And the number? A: 0.15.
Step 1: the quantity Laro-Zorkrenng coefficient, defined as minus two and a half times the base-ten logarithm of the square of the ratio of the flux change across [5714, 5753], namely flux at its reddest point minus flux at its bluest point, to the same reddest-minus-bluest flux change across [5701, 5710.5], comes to -1.7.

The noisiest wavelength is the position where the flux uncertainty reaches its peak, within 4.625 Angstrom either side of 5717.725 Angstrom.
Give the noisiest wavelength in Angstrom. 5720.37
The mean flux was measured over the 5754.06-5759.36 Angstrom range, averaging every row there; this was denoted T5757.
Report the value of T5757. 12.6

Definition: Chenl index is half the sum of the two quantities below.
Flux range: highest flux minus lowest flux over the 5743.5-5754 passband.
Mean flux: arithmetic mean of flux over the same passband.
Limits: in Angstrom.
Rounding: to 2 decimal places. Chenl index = 7.47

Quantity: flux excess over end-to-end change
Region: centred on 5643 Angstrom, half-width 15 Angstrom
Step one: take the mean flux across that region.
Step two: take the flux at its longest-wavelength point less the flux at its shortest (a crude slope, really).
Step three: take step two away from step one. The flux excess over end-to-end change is 15.1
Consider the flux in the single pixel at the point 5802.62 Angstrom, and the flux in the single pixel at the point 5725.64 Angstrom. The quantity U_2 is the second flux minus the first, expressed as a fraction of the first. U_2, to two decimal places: -0.24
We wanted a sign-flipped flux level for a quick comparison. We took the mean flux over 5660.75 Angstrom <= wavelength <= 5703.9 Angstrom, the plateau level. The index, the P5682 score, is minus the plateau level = -13.2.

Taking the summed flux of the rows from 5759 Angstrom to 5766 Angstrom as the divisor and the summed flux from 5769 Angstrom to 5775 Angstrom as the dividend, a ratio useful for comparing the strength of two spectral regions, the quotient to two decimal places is 0.97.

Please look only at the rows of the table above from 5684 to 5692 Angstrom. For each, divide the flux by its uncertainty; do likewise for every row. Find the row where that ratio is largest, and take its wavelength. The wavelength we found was 5684.92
